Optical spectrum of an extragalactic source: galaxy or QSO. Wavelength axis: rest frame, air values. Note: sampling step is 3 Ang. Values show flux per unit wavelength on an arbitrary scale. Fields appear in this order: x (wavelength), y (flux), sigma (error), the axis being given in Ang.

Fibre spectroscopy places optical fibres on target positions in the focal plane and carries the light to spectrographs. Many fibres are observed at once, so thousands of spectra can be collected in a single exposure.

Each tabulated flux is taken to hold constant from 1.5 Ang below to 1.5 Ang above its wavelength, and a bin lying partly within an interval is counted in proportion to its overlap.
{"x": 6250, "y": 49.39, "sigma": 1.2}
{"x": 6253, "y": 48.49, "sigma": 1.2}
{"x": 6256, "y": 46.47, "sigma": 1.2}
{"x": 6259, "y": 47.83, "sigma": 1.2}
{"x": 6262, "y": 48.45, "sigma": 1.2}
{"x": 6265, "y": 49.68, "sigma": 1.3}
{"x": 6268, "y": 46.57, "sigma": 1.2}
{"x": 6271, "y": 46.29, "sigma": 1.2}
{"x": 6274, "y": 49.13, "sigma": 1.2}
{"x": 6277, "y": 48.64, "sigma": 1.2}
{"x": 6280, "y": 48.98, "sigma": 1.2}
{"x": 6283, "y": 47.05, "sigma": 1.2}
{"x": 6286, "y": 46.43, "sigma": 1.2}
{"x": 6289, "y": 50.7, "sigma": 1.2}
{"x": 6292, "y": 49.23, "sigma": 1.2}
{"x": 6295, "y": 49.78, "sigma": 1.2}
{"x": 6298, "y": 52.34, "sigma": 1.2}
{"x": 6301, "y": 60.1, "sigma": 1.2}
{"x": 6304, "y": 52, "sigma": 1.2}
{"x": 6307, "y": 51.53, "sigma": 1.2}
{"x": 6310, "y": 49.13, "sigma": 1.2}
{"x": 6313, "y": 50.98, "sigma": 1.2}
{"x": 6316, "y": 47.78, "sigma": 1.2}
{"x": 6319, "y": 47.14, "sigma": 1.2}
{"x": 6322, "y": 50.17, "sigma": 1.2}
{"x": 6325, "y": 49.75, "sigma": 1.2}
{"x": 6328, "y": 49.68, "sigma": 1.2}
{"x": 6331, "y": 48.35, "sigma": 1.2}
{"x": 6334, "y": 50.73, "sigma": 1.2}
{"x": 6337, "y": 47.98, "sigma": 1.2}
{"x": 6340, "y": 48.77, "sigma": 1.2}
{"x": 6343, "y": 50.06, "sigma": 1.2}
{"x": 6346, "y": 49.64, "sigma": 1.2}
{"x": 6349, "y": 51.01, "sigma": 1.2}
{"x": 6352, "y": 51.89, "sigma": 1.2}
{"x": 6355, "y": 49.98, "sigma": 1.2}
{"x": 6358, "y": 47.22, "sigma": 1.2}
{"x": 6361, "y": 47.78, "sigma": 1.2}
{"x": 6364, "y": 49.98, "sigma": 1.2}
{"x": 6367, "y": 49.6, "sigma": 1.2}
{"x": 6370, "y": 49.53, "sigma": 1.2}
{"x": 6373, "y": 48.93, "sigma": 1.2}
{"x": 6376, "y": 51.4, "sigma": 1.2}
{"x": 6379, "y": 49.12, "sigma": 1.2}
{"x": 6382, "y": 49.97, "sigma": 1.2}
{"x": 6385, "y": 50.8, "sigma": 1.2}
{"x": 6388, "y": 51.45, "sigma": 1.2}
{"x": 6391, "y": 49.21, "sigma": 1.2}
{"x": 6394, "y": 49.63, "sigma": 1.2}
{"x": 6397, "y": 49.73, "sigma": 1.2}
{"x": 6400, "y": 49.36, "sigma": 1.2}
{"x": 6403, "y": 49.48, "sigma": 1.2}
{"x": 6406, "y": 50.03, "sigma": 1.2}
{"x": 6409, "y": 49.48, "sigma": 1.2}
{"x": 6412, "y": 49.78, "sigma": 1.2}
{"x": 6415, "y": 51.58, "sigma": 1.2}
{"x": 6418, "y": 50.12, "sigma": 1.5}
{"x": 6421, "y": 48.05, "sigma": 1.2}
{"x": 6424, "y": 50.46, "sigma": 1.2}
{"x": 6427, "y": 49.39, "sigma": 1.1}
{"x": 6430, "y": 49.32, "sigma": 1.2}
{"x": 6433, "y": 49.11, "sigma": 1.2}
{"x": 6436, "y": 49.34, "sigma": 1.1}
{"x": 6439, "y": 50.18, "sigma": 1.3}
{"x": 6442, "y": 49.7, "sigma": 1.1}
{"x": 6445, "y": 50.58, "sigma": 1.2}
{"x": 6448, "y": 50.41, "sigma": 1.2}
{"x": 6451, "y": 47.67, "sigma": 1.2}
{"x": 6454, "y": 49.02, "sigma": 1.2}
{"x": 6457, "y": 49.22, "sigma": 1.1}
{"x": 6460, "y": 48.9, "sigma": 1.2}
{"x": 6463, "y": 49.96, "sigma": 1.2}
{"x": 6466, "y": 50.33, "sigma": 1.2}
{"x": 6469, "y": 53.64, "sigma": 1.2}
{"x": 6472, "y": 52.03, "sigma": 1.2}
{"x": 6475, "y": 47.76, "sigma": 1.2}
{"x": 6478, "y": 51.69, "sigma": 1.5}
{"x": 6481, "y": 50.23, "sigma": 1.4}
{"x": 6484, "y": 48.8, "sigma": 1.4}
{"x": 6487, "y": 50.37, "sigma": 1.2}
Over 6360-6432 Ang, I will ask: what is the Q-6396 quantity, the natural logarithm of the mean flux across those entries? 3.91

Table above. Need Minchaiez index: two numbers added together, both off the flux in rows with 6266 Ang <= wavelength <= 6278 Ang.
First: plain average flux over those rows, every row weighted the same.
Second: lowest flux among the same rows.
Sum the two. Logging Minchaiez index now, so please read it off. 94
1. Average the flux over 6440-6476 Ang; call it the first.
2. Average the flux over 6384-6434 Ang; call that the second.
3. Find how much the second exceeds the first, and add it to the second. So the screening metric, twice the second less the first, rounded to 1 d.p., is 49.7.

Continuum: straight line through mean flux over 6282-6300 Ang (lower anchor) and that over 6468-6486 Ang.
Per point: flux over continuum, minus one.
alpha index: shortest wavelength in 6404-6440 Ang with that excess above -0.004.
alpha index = 6406 Ang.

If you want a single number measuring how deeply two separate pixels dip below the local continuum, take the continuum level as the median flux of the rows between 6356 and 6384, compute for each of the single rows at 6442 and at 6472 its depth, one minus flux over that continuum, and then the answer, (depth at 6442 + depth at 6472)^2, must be 0.0029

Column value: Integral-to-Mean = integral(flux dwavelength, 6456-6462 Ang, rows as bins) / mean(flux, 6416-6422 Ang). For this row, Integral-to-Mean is 6.0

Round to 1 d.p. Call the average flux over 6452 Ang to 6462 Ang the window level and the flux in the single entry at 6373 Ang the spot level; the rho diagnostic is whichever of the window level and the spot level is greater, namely 49.0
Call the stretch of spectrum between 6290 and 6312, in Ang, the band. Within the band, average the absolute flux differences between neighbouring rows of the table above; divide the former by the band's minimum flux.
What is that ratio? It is 0.074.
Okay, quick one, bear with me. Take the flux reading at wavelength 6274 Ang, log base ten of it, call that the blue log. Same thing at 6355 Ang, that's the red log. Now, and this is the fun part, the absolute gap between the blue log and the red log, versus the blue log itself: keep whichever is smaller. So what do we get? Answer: 0.007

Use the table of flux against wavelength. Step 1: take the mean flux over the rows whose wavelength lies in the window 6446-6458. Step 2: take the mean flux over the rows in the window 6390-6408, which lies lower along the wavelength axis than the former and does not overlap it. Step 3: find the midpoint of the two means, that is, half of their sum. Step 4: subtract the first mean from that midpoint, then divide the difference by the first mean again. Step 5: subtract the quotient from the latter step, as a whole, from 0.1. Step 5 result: 0.095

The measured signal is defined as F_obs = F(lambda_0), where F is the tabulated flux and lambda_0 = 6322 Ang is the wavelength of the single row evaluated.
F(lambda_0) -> 50.17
